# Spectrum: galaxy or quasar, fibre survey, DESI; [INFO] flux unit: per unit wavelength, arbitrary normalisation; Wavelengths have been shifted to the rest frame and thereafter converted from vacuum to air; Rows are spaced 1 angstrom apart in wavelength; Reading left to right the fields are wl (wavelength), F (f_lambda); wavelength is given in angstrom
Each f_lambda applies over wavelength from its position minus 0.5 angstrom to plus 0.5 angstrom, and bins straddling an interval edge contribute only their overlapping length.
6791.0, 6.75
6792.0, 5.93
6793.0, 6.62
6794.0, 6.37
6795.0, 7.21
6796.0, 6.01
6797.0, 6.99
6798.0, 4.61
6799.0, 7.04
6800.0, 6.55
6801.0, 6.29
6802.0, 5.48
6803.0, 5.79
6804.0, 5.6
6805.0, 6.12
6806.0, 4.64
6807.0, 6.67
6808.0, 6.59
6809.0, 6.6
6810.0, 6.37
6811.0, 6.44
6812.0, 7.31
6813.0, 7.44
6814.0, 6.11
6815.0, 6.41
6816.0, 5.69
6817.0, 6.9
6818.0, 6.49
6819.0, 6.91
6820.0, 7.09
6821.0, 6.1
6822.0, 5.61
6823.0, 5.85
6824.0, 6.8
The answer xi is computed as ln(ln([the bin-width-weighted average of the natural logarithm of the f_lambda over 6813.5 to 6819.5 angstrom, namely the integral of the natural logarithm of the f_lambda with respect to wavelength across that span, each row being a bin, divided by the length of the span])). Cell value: -0.48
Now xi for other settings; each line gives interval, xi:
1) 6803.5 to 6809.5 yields -0.54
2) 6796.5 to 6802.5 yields -0.52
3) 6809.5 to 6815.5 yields -0.45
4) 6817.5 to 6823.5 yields -0.49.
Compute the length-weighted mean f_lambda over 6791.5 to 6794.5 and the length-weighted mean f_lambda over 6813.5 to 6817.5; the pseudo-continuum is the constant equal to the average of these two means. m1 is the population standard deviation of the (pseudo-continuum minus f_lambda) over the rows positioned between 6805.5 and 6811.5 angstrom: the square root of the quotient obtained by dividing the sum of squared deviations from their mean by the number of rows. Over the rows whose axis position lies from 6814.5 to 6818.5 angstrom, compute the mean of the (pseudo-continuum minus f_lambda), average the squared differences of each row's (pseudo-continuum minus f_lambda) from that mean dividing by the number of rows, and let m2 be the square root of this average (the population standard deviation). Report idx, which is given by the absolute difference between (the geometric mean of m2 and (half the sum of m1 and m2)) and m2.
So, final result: 0.06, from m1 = 0.71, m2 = 0.44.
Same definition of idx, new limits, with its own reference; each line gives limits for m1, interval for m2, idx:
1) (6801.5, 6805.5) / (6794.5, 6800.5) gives 0.18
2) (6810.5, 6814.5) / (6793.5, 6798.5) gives 0.09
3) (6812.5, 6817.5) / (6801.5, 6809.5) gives 0.01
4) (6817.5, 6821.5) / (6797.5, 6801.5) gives 0.14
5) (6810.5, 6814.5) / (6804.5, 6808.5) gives 0.07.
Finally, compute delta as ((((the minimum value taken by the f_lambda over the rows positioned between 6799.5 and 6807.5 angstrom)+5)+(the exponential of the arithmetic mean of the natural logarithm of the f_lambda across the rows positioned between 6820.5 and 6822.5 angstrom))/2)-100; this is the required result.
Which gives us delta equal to -92.3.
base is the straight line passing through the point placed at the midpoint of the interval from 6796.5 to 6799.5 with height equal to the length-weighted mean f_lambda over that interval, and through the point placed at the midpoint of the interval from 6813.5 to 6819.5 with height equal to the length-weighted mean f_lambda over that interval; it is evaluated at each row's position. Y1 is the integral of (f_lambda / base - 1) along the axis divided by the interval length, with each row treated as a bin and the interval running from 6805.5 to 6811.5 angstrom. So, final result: -0.018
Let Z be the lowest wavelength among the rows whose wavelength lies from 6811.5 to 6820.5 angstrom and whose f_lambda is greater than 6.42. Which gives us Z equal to 6812.0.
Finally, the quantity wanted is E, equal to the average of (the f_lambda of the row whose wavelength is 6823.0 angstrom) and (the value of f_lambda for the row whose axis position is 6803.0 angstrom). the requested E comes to 5.8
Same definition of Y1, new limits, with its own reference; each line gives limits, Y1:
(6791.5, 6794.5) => 0.024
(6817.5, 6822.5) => -0.003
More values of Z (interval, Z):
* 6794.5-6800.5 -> 6795.0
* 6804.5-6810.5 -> 6807.0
